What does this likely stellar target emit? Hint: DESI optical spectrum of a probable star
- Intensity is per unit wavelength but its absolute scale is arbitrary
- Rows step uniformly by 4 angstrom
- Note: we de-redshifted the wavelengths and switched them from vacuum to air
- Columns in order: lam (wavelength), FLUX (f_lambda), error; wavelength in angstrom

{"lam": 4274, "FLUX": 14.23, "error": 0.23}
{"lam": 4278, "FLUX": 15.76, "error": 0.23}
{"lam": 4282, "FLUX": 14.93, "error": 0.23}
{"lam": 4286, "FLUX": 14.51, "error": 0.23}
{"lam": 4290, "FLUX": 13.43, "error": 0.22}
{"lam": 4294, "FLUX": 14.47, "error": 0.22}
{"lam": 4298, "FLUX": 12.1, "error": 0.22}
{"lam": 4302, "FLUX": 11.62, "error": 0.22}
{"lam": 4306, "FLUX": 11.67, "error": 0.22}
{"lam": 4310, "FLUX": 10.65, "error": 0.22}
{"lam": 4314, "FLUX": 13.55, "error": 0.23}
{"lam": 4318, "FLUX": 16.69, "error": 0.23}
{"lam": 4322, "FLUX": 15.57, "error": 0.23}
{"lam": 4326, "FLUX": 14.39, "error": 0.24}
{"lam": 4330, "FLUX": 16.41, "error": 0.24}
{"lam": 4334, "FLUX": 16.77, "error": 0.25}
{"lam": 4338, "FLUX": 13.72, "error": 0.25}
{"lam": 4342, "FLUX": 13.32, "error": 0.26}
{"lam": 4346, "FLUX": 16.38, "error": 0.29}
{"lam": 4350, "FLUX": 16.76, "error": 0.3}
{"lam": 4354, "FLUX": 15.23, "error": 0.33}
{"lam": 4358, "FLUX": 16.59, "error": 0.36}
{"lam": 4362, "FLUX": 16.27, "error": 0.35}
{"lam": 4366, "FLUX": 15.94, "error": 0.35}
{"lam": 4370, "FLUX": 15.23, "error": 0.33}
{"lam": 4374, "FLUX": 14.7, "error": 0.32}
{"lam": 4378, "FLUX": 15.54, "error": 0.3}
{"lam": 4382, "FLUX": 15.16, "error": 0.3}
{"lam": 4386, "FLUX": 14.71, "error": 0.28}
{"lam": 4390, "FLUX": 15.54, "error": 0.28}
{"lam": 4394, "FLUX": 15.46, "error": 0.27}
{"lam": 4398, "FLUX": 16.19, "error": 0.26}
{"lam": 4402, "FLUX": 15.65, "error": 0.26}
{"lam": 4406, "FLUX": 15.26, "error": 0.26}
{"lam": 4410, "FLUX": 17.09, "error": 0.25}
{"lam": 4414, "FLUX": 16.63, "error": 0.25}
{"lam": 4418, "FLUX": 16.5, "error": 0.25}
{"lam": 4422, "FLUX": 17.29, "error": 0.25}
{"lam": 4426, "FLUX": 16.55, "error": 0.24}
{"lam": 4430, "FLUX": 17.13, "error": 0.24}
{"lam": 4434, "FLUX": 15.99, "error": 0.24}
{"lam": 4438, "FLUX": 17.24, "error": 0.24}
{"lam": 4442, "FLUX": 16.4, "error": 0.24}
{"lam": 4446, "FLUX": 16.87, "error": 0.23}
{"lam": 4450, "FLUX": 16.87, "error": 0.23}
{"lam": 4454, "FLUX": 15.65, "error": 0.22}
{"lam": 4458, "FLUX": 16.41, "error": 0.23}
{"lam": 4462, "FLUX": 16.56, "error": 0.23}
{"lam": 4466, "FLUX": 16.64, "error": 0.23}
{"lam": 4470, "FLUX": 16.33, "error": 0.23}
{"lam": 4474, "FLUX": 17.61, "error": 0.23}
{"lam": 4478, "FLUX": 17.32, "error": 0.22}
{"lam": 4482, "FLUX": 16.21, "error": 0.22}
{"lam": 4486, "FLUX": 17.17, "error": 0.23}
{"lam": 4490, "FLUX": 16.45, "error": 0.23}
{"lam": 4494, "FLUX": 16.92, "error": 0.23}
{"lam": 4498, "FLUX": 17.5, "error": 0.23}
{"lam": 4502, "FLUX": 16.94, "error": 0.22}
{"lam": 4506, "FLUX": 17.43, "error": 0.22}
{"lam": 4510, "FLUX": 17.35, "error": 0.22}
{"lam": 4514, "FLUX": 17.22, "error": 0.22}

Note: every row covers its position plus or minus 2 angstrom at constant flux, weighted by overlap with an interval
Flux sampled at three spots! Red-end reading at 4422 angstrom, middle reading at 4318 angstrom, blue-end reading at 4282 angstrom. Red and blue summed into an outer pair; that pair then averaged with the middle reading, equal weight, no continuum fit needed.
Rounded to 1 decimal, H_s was 24.5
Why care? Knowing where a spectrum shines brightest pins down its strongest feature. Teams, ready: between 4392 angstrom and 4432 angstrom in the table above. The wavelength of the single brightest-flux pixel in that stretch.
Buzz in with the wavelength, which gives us 4422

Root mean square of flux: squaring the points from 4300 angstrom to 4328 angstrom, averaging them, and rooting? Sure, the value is 13.6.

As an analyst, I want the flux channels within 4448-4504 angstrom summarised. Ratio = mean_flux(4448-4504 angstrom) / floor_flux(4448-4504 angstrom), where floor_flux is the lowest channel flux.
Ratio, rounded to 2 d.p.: 1.07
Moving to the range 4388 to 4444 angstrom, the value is 1.07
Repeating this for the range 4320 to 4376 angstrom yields 1.17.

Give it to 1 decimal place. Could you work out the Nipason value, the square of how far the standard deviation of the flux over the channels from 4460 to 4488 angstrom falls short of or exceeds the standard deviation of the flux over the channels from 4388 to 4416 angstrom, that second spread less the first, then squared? 0.0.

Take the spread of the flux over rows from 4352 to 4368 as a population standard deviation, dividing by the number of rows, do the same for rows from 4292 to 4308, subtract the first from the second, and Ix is 0.67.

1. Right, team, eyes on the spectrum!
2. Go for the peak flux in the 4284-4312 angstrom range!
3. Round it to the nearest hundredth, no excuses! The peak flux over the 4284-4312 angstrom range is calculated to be 14.51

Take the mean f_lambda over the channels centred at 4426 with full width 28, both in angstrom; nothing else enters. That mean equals 16.8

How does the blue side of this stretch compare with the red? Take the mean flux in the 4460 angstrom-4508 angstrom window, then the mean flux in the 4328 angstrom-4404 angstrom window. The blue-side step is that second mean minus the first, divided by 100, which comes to -0.014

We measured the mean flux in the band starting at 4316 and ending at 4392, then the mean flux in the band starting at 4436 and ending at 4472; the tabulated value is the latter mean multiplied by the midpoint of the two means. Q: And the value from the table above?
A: 265.5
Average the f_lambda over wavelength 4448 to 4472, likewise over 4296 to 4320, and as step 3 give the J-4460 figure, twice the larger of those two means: 32.8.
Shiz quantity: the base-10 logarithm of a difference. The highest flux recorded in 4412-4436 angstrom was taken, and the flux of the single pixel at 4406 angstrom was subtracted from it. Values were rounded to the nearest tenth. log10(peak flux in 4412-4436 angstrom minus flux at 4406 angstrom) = 0.3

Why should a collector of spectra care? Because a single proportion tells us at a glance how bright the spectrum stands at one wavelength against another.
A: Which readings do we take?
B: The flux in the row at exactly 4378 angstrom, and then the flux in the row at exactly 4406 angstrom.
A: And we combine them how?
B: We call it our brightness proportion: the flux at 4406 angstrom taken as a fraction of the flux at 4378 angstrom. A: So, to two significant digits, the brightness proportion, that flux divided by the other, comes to 0.98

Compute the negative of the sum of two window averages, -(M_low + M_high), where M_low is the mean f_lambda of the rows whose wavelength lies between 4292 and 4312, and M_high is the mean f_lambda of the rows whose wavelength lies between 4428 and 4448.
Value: -28.8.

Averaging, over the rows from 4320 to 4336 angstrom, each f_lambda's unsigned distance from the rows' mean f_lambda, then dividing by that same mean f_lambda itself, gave 0.051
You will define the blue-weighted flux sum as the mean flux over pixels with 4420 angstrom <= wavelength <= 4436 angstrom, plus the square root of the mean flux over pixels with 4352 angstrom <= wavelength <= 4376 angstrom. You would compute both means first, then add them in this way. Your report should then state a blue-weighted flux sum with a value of 20.70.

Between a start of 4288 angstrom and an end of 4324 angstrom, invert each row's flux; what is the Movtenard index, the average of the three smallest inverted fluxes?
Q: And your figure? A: 0.0644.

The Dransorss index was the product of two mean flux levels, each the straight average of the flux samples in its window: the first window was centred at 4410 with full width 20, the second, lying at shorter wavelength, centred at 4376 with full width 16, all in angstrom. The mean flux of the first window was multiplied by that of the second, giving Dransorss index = 246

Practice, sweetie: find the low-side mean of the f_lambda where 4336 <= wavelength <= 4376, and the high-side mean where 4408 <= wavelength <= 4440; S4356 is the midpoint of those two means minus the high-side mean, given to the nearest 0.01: -0.69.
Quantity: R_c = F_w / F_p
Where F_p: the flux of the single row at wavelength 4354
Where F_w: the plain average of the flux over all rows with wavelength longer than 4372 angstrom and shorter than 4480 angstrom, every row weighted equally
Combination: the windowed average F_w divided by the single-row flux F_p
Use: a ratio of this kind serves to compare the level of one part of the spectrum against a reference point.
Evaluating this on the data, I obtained 1.07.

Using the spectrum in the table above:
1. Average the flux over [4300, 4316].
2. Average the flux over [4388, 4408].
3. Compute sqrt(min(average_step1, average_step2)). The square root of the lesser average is 3.45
